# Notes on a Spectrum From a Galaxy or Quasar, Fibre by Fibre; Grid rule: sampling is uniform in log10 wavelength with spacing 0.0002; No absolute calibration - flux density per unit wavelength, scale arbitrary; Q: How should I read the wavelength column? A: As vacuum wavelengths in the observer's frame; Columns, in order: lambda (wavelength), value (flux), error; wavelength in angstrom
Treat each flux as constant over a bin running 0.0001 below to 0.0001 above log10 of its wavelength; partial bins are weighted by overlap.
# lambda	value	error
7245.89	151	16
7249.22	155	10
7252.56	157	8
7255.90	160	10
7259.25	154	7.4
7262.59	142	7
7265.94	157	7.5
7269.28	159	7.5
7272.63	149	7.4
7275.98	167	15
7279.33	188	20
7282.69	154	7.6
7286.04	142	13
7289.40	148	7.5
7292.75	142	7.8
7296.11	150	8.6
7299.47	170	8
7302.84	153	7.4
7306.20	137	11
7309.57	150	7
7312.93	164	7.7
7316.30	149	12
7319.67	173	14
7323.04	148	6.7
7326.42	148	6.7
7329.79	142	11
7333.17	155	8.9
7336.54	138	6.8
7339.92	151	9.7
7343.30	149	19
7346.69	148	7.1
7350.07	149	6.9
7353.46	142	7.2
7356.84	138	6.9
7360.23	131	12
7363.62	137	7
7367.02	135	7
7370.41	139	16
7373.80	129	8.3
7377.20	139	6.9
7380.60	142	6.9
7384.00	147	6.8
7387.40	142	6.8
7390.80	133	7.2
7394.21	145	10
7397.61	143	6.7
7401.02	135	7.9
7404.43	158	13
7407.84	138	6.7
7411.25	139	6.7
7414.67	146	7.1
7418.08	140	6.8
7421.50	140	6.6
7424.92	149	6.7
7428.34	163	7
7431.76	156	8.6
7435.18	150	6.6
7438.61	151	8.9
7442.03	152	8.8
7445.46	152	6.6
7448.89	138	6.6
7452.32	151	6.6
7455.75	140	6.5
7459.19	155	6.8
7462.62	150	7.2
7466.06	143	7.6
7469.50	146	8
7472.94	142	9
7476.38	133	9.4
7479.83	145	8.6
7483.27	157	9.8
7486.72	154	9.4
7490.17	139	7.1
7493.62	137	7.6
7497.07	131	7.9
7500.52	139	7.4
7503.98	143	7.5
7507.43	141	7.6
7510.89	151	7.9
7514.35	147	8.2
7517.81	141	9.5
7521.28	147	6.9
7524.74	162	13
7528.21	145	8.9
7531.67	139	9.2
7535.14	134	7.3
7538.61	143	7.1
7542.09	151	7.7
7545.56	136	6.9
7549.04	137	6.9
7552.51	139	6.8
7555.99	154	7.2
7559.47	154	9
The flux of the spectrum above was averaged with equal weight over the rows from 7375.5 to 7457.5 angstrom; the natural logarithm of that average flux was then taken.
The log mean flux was 4.98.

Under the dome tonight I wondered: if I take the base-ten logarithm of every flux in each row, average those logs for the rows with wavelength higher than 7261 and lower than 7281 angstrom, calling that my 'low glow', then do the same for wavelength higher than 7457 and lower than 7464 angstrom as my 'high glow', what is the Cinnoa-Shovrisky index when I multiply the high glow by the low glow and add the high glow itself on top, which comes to 6.99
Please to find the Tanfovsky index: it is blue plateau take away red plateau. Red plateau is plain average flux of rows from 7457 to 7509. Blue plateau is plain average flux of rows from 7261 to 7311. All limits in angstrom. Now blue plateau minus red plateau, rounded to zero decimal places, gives 10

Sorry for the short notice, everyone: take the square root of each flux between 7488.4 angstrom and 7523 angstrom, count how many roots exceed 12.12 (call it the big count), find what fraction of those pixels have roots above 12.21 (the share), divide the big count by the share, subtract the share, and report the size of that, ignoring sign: 30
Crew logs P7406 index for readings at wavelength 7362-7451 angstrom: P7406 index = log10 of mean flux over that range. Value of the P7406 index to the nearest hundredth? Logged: 2.16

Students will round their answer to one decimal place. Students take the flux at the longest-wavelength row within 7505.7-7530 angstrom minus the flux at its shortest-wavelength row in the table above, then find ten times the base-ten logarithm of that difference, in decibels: 6.0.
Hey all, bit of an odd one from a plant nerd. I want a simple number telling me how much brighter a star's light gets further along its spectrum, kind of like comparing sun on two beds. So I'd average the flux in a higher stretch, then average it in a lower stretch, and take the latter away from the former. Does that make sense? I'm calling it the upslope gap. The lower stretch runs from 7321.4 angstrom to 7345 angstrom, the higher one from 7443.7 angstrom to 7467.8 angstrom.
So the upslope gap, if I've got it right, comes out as -0.3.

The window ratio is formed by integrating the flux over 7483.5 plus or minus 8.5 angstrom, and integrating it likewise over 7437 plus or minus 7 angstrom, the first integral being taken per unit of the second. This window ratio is 1.2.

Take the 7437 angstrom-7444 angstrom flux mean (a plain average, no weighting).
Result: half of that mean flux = 75.8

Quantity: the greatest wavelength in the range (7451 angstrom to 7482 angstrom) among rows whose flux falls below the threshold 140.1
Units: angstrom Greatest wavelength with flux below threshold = 7476.38 angstrom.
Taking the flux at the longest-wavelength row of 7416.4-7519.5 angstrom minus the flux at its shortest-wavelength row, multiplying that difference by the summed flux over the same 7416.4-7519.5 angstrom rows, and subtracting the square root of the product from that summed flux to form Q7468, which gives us 4310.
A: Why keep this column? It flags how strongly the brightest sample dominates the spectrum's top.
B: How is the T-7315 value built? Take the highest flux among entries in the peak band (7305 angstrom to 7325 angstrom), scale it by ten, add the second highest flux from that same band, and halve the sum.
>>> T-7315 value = 947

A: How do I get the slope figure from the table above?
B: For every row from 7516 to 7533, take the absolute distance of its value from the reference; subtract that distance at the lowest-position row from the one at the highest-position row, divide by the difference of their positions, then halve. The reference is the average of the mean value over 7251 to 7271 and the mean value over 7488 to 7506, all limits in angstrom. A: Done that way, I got 0.072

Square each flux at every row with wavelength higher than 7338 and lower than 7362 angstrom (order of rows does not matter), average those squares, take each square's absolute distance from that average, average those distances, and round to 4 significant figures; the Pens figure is 1708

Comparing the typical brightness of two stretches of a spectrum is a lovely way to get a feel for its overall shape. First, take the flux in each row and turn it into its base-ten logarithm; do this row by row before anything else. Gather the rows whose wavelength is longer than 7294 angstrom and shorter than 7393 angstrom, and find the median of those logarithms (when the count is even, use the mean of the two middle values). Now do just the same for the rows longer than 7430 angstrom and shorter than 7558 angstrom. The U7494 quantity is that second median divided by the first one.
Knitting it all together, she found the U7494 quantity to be 1.00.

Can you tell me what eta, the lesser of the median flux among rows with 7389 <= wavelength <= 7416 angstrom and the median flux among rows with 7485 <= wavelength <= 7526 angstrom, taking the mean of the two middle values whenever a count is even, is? 141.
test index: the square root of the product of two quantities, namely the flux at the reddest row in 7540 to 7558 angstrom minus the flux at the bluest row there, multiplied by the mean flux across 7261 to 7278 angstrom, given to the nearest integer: 22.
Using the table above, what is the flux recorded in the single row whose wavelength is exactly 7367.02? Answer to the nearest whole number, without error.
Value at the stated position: 135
